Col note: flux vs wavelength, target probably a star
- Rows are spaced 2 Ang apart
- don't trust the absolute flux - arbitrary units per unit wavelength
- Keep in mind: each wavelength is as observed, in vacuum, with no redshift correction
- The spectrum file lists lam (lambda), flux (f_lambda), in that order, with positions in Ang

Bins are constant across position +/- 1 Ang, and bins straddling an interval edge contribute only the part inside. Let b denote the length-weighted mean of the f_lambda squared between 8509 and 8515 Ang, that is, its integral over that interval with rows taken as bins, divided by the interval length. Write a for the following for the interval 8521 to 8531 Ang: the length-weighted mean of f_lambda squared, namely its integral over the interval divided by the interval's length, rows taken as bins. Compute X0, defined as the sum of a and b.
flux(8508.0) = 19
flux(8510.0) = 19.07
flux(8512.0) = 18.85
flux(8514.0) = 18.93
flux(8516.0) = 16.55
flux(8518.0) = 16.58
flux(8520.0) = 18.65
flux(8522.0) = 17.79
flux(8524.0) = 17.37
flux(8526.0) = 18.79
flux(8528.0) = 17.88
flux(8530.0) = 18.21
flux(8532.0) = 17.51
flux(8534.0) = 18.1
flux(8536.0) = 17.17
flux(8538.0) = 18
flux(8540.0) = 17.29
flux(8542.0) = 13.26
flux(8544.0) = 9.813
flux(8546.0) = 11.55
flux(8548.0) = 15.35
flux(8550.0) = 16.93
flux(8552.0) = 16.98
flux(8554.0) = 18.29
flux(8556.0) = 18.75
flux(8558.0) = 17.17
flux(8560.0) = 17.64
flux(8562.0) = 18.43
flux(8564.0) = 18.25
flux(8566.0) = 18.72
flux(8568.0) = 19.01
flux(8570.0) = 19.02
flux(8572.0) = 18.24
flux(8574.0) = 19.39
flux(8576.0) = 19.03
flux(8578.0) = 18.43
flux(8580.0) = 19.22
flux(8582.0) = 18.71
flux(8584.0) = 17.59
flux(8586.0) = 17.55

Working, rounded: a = 325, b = 359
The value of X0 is 684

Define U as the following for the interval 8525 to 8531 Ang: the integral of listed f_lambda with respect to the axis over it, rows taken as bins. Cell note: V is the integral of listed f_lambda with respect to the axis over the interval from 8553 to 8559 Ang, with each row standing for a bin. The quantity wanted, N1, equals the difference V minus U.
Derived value -1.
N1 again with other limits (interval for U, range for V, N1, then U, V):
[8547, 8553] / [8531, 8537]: 7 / 98.5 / 106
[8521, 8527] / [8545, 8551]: -20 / 107.9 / 88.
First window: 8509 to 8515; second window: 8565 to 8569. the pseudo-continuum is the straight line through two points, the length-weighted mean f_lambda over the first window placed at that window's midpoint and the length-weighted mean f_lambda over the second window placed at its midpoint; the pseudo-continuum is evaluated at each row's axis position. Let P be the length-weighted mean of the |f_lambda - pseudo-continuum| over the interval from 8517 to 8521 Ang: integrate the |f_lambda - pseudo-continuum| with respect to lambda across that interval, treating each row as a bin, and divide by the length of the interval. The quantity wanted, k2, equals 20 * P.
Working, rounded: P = 1.3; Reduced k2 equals 26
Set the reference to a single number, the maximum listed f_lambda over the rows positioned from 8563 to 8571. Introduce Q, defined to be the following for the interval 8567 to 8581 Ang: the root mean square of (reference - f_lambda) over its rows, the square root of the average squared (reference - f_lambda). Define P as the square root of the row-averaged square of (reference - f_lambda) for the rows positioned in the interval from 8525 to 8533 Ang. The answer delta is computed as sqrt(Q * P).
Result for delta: 0.6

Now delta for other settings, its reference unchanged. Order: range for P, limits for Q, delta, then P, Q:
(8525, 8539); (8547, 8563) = 1.5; 1.17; 1.9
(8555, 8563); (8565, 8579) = 0.7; 1.20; 0.4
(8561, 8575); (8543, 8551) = 1.8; 0.50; 6.3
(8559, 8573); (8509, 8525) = 1.0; 0.71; 1.4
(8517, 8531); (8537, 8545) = 2.7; 1.33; 5.5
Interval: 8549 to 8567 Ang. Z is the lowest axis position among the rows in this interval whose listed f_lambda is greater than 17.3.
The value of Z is 8554.0 Ang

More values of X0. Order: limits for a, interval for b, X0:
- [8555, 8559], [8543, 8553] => 531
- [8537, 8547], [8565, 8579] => 561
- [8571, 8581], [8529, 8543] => 650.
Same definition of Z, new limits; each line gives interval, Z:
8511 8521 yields 8512.0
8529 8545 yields 8530.0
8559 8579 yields 8560.0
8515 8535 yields 8520.0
